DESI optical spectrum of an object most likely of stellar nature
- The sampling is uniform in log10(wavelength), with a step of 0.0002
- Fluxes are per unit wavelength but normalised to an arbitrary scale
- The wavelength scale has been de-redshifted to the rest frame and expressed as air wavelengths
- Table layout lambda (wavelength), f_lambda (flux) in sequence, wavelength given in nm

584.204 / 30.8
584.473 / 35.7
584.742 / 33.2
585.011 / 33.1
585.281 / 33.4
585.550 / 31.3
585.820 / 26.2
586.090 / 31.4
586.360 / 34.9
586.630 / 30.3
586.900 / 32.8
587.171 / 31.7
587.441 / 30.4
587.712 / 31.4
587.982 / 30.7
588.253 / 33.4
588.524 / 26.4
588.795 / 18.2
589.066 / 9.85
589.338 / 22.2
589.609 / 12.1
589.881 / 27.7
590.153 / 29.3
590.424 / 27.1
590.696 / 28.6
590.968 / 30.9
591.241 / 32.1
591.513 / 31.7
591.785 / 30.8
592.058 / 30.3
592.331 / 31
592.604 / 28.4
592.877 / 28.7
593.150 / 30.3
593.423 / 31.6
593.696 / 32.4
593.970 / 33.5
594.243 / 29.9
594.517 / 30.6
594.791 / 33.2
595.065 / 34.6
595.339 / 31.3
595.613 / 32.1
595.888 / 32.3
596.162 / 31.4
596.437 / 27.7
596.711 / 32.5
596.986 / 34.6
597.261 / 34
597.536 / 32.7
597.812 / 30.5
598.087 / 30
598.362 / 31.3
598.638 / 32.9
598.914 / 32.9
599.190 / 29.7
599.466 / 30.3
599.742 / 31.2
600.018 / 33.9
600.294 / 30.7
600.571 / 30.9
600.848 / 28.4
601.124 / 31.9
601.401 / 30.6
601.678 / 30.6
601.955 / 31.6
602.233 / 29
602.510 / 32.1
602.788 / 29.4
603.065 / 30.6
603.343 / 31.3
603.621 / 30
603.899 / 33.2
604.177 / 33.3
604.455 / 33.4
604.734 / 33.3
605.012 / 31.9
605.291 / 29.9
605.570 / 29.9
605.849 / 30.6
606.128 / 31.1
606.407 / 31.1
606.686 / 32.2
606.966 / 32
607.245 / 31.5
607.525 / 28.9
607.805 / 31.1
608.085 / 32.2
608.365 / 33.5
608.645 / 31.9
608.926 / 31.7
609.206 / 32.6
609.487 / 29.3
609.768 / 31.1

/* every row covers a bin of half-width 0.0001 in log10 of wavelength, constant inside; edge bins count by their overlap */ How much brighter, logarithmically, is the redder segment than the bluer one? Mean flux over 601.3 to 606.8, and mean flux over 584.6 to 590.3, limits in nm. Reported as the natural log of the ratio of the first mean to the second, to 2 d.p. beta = 0.11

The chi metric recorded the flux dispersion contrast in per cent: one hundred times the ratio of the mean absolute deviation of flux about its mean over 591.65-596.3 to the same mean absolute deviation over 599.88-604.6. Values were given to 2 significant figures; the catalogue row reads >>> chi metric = 97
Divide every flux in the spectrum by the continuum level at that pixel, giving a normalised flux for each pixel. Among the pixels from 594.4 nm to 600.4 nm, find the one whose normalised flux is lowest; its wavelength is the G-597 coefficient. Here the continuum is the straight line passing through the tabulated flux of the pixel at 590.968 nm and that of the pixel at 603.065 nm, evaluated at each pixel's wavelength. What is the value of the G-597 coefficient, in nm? 596.437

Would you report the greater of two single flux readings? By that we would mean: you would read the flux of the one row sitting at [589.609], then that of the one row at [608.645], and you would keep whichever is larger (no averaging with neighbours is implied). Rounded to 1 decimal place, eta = 31.9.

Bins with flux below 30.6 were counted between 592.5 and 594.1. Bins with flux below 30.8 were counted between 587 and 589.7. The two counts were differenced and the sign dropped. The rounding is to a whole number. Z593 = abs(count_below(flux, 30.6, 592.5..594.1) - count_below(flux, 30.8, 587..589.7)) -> 4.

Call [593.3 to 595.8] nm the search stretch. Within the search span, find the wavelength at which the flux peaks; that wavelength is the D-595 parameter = 595.065 nm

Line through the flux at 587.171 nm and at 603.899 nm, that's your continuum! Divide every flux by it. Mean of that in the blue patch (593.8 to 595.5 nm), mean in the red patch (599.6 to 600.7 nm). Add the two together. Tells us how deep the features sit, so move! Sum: 1.96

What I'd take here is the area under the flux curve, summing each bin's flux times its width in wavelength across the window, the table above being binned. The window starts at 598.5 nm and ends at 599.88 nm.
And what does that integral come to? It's 43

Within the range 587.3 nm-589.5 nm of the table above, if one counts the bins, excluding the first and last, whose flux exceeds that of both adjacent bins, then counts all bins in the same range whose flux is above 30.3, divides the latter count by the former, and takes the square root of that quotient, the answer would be 1.4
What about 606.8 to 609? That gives 2.6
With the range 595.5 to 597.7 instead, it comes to 1.9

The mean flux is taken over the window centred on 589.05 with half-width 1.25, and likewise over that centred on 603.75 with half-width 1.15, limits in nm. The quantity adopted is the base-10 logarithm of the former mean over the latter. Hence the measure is -0.13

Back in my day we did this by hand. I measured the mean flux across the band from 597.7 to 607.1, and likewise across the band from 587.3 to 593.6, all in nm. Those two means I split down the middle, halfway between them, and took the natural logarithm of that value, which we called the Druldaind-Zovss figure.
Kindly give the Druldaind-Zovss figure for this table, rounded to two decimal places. 3.38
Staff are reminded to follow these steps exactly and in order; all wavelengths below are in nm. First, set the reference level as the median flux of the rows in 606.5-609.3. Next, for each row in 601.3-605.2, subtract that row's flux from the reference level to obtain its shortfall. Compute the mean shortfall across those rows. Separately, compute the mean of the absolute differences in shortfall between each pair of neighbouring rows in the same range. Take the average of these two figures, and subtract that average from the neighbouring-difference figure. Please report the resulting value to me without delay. 0.42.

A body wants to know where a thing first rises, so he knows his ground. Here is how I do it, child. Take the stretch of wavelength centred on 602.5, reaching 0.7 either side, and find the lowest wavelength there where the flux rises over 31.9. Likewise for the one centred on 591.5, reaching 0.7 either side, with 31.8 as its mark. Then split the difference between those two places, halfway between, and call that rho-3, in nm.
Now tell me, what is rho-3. 596.88 nm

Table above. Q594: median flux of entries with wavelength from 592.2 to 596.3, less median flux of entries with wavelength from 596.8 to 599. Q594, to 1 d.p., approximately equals -1.4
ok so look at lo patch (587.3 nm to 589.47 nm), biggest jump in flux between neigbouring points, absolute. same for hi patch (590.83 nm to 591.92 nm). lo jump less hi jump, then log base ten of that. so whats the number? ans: 1.0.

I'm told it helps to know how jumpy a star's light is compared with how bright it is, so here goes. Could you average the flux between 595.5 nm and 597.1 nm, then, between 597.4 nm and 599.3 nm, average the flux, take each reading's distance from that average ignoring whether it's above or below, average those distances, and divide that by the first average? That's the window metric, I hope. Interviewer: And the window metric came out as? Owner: 0.038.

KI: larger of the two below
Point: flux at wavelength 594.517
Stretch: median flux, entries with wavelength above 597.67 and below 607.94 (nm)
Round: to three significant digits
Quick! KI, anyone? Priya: 31.1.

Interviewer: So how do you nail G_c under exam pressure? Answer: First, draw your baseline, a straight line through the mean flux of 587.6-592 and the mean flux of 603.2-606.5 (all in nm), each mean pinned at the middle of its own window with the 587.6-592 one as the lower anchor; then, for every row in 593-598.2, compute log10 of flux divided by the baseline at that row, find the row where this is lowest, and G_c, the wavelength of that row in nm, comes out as 596.437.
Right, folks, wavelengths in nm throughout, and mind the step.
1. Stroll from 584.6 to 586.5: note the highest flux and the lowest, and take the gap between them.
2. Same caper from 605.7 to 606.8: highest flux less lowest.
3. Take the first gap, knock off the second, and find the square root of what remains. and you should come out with 2.7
